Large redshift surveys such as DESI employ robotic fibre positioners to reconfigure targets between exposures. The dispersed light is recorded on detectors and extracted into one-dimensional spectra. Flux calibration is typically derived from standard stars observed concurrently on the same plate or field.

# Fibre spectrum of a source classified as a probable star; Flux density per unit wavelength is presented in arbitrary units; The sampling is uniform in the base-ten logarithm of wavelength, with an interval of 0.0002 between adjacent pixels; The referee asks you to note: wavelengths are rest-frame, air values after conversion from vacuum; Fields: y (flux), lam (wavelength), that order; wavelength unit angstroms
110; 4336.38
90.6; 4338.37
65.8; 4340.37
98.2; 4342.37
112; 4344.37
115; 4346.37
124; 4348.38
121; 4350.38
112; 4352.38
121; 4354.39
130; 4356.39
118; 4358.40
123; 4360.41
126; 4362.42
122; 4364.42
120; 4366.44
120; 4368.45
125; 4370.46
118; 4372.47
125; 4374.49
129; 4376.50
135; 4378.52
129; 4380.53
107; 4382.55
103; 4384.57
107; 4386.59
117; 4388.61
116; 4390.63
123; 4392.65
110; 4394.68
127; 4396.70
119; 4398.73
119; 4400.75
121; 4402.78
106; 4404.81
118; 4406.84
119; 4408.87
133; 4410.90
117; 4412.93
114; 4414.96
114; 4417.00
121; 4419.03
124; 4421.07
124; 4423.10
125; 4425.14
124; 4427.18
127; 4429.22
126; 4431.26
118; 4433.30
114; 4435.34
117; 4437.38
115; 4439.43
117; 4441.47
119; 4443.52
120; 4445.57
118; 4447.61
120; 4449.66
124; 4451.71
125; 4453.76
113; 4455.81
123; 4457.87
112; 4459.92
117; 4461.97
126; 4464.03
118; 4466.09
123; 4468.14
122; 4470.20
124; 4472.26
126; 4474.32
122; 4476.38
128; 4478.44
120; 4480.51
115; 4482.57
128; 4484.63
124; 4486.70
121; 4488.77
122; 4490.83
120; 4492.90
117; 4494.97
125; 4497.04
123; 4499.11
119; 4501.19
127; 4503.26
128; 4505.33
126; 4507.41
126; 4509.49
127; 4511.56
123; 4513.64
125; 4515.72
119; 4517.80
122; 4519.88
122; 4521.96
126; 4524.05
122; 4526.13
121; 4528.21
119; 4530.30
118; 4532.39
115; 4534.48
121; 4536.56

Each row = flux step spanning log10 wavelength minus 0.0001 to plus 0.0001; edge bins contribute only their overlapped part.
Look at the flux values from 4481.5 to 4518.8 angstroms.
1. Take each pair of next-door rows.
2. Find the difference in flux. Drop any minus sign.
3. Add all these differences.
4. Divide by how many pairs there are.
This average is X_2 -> 3.8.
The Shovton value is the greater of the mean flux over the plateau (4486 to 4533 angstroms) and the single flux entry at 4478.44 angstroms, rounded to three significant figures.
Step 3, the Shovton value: 128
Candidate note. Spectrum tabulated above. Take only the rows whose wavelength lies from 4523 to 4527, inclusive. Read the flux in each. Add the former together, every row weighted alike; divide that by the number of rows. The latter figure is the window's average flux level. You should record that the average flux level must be 124.0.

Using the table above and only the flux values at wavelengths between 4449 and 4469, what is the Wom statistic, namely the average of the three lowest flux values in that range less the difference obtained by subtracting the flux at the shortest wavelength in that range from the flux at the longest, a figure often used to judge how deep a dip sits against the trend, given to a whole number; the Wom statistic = 111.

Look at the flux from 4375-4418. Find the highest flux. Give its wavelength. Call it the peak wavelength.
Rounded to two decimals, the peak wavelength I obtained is 4378.52 angstroms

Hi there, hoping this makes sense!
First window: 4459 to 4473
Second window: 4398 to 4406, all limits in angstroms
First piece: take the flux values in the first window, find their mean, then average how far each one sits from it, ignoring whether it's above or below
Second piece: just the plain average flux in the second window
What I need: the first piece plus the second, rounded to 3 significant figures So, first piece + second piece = 120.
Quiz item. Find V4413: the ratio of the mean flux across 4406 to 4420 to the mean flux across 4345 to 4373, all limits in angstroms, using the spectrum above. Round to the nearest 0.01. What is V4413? 0.99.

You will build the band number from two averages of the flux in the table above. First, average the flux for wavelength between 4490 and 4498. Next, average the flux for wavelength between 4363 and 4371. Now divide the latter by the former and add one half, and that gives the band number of 1.51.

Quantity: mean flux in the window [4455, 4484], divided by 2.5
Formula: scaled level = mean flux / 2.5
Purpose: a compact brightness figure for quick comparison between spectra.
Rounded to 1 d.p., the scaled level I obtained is 48.3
